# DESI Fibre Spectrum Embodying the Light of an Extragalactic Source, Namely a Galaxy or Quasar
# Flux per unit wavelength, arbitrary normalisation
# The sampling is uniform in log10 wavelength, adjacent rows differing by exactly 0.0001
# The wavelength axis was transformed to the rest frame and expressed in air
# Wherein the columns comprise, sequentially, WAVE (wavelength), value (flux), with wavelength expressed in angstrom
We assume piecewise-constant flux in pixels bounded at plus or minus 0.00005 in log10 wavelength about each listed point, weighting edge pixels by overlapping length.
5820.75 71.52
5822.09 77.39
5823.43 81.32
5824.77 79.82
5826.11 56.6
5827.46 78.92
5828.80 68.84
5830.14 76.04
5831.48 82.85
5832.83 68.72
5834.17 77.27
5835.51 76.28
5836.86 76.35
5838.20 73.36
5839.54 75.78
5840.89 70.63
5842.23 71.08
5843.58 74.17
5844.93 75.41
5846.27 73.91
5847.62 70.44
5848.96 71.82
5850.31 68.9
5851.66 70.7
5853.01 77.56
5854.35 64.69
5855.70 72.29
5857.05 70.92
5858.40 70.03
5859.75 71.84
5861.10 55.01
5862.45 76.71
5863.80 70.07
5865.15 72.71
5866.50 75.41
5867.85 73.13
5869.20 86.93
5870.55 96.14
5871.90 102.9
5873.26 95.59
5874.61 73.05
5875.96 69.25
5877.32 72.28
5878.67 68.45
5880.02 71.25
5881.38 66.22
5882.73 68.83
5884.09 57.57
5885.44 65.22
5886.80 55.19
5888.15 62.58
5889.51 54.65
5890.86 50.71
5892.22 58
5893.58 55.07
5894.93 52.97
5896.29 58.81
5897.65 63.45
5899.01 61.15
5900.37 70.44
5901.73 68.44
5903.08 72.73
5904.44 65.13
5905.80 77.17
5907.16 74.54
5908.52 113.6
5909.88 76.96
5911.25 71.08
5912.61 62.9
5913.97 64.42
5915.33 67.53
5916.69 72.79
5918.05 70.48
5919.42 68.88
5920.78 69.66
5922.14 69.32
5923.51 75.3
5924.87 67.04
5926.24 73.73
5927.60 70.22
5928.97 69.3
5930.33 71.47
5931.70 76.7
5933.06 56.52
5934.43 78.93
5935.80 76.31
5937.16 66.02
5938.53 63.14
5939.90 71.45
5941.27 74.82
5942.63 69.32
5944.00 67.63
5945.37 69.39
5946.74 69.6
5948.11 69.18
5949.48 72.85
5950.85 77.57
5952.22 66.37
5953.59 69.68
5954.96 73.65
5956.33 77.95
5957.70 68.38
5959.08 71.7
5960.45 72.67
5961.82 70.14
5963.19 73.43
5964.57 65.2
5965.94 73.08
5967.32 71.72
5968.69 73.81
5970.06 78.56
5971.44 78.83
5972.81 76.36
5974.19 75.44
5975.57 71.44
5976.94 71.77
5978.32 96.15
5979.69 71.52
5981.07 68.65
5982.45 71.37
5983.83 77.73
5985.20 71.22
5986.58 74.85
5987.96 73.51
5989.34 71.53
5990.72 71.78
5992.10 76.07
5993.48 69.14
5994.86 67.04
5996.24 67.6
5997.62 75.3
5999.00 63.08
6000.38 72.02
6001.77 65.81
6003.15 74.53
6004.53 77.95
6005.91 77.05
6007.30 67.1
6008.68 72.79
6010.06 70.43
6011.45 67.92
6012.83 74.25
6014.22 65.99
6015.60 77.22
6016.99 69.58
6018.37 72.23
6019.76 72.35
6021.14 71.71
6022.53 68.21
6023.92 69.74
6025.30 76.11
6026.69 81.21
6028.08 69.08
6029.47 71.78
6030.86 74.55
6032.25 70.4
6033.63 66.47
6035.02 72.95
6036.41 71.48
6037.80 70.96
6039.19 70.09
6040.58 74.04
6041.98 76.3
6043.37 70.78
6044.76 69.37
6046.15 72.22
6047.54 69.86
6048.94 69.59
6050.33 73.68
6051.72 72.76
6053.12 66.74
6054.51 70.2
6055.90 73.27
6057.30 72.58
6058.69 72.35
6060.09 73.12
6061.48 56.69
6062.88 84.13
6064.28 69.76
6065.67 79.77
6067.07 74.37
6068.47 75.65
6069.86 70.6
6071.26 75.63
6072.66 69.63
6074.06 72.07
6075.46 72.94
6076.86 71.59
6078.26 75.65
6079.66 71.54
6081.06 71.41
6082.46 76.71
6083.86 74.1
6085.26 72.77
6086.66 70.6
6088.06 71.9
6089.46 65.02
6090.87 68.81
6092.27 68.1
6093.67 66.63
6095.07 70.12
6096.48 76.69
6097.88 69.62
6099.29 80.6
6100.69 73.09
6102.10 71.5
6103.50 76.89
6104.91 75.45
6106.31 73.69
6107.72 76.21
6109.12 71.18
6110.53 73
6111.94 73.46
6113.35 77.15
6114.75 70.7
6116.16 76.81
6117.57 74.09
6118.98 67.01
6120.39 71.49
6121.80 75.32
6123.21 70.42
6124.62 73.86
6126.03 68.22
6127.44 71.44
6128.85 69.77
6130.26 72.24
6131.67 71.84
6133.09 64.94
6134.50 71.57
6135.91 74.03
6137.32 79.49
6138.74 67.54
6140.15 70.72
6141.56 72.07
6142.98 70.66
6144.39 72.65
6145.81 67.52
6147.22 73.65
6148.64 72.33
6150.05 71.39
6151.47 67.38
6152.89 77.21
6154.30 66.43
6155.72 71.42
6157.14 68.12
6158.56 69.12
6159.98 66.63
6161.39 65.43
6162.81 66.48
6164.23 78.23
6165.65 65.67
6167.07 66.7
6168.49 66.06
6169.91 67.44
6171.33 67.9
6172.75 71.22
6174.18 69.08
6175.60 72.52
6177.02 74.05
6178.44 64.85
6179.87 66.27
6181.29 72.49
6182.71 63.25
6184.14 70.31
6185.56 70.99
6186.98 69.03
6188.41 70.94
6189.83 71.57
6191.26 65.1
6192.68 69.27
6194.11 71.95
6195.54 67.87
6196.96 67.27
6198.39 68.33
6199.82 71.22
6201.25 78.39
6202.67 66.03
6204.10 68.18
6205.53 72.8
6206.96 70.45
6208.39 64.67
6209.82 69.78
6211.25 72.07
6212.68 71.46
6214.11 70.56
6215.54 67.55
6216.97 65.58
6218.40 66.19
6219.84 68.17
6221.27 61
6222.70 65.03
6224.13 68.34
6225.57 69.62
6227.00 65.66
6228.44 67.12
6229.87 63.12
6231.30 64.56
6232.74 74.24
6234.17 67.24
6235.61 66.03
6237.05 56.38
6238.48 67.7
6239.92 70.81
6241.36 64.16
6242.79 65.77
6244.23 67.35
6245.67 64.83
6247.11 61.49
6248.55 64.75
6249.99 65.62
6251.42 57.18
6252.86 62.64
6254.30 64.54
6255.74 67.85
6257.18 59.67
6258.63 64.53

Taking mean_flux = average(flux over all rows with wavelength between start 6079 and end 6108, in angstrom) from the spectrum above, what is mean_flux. 72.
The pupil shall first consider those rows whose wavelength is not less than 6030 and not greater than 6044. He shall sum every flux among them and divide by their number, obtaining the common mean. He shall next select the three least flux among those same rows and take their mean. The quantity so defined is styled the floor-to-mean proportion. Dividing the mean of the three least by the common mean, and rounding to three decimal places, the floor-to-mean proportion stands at 0.961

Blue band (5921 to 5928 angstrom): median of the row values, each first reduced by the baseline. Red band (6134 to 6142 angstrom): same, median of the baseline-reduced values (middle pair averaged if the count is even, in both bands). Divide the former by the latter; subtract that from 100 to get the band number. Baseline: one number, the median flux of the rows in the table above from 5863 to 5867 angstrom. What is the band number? 97.2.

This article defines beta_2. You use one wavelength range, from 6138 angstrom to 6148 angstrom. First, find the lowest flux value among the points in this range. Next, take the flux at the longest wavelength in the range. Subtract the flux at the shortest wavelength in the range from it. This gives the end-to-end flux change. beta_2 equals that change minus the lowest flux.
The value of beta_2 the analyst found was -61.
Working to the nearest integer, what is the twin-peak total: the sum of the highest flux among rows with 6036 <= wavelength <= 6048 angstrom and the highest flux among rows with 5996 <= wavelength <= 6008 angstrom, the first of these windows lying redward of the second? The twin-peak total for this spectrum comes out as 154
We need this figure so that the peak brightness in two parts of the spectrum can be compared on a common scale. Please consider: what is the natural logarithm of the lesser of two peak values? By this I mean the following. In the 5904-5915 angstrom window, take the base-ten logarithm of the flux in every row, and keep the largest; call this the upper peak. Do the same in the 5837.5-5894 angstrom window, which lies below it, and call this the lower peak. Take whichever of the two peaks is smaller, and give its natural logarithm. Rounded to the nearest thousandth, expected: 0.699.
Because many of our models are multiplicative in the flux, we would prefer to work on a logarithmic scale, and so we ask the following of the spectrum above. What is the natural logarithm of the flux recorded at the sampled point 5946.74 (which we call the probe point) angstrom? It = 4.24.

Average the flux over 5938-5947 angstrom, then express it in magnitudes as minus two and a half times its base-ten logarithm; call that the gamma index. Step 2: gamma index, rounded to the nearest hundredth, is -4.60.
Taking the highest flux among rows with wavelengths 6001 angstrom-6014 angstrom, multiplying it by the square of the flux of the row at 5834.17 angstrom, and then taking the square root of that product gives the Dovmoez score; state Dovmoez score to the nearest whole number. 682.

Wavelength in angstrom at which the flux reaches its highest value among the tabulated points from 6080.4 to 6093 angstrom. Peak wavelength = 6082.46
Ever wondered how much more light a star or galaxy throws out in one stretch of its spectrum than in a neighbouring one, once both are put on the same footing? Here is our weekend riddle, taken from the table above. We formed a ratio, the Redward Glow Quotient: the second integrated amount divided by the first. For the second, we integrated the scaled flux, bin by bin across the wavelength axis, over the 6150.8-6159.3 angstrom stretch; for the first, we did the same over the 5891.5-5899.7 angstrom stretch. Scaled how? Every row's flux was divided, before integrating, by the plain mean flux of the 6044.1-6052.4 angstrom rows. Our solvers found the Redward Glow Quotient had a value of 1.25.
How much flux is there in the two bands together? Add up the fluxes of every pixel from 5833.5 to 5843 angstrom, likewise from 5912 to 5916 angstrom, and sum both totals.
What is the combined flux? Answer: 716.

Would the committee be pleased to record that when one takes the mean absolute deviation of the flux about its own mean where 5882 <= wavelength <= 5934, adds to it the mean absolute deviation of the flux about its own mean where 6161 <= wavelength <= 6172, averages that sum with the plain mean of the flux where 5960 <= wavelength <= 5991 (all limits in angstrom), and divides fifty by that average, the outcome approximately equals 1.20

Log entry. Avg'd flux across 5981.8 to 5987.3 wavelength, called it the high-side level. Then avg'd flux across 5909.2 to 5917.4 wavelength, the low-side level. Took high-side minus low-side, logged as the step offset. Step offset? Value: 5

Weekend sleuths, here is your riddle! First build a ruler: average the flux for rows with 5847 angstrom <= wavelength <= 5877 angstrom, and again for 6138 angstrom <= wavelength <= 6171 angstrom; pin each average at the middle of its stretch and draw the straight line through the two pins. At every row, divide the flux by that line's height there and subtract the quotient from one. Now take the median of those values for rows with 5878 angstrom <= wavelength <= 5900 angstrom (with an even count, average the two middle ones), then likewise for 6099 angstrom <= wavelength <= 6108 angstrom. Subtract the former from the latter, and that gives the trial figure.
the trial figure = -0.27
